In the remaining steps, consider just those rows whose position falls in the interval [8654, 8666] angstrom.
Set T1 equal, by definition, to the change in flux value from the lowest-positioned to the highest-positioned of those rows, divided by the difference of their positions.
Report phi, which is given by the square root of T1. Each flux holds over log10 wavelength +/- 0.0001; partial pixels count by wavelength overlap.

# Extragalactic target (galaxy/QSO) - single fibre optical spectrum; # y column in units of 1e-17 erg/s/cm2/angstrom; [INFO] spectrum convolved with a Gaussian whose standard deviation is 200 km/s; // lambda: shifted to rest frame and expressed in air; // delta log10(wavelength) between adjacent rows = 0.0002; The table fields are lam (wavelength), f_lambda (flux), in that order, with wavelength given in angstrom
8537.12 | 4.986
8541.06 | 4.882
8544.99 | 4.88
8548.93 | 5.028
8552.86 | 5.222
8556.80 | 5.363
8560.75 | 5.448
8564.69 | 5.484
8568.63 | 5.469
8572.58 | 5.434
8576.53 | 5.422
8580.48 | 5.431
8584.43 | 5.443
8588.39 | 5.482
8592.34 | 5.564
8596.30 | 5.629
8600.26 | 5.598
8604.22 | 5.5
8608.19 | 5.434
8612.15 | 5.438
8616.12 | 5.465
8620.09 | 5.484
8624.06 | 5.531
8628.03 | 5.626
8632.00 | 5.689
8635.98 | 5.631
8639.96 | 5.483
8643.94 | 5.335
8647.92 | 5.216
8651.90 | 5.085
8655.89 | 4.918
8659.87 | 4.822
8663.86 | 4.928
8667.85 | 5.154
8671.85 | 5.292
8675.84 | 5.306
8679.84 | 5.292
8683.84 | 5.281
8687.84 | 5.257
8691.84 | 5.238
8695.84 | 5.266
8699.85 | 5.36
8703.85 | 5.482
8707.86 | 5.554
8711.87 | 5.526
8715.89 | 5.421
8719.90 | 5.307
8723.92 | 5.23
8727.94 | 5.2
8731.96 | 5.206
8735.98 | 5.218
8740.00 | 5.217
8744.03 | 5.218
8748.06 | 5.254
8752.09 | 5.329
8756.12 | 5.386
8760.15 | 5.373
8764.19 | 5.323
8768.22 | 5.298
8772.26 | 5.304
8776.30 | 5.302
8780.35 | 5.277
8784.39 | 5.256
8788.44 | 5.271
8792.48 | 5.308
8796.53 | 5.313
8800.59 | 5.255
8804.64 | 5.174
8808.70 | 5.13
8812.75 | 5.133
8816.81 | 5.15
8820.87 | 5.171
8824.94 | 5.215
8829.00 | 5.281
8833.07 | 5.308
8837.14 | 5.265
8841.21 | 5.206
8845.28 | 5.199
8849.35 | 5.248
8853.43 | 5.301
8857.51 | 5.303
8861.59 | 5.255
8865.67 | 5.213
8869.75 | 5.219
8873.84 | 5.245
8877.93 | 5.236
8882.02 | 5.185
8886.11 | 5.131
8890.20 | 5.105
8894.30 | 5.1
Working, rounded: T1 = 0.001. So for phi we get 0.04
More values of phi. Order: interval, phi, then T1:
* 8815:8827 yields 0.09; 0.008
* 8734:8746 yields 0.00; 0.000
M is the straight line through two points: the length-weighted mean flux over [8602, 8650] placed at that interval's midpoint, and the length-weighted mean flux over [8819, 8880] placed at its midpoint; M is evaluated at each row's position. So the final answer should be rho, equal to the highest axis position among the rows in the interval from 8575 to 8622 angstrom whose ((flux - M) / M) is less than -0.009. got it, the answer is 8612.15 angstrom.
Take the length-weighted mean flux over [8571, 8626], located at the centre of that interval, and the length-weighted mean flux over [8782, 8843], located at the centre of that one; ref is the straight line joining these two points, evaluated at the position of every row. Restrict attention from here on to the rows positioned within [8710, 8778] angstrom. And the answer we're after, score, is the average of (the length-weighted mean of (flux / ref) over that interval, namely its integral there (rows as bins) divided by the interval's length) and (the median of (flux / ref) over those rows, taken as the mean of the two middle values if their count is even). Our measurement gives 1.00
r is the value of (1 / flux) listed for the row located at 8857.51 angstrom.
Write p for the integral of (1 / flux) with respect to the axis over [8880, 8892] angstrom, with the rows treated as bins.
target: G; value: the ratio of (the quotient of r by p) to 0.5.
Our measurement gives 0.162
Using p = 2.34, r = 0.189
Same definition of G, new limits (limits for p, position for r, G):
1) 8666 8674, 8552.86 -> 0.250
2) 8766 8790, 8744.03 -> 0.084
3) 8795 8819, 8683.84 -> 0.082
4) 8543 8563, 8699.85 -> 0.097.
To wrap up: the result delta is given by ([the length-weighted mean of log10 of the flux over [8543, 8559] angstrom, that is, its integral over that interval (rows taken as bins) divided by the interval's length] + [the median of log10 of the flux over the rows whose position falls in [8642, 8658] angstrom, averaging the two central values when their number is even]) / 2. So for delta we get 0.711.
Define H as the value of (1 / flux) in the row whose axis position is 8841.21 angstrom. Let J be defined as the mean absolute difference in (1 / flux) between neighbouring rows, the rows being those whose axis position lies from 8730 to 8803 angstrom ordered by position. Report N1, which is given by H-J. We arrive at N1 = 0.191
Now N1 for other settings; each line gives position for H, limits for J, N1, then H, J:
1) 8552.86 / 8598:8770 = 0.189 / 0.191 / 0.0024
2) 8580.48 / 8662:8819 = 0.183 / 0.184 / 0.0016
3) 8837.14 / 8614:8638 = 0.188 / 0.190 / 0.0018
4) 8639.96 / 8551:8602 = 0.181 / 0.182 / 0.0016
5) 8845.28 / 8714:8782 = 0.191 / 0.192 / 0.0012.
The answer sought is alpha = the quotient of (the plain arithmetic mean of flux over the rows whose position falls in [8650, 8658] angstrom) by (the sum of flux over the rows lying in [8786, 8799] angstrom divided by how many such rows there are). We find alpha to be 0.94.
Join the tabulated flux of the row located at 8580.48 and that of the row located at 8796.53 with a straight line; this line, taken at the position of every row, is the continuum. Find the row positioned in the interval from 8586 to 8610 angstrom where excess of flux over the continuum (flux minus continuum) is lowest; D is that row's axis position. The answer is 8608.19 angstrom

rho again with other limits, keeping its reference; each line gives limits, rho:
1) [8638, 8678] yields 8675.84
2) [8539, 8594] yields 8584.43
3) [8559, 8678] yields 8675.84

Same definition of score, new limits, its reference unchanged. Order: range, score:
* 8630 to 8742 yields 0.98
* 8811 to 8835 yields 1.00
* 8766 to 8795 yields 1.00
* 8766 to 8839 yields 1.00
